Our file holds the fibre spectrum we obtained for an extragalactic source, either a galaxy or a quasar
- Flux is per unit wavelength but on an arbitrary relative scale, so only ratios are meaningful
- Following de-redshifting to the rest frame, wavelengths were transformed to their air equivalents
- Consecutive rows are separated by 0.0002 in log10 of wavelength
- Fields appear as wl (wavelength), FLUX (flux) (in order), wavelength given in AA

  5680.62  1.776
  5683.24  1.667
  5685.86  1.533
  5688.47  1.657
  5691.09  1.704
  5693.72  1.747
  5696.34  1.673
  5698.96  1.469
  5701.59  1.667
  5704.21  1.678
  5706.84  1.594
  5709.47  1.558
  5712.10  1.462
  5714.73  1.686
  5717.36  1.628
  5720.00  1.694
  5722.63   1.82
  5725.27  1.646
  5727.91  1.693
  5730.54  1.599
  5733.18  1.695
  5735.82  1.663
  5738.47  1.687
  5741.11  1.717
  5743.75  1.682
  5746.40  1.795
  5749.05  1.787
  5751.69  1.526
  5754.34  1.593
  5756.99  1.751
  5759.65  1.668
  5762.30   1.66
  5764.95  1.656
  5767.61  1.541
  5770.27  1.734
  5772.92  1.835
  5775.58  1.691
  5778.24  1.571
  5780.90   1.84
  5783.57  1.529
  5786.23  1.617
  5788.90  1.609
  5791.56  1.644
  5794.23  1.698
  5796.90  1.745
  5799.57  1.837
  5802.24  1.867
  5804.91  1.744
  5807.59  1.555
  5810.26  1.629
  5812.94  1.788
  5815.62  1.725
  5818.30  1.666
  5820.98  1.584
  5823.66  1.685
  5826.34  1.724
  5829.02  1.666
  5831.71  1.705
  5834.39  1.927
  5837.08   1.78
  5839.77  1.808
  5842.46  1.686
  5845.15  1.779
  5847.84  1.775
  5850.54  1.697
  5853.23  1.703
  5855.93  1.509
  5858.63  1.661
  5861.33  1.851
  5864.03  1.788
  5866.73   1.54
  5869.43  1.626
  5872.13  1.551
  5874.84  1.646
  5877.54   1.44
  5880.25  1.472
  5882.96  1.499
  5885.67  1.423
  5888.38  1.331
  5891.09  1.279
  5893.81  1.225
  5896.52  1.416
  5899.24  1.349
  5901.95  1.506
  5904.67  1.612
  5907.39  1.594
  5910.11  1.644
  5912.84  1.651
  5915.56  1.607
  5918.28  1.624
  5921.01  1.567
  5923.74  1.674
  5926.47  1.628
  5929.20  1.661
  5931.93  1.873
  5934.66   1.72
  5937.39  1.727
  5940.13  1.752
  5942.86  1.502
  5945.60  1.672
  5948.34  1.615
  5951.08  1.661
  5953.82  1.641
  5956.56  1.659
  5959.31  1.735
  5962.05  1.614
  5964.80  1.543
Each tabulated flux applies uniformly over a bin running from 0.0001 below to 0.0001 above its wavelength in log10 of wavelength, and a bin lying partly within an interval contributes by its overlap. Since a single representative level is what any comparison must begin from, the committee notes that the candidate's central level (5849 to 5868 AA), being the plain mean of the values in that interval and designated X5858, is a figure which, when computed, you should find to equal 1.68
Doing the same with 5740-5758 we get 1.69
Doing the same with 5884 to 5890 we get 1.38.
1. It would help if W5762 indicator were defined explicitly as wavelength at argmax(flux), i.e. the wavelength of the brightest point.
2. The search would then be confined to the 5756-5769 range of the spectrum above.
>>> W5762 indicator 5756.99 AA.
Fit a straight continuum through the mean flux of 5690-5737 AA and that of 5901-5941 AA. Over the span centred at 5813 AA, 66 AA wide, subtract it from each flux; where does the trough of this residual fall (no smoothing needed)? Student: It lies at 5783.57 AA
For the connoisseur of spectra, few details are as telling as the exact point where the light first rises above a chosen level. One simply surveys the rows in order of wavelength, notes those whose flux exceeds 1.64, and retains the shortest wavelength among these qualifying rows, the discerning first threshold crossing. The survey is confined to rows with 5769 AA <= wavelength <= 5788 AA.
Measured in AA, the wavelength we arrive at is 5770.27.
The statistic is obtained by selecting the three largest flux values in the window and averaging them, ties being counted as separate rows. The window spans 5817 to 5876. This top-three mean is 1.86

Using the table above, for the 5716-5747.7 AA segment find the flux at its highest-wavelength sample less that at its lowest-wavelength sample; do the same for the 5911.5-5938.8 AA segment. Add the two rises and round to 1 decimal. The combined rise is 0.2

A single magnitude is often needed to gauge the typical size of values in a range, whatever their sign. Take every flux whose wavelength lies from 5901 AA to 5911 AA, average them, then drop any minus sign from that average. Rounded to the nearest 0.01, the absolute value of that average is 1.59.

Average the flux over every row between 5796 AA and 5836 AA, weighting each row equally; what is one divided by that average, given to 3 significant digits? 0.580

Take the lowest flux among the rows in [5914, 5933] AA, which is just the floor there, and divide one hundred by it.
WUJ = 64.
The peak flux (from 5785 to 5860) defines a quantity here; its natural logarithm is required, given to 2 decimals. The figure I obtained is 0.66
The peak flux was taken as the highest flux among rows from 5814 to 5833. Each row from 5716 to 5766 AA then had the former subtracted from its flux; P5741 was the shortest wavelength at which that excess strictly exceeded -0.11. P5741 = 5717.36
